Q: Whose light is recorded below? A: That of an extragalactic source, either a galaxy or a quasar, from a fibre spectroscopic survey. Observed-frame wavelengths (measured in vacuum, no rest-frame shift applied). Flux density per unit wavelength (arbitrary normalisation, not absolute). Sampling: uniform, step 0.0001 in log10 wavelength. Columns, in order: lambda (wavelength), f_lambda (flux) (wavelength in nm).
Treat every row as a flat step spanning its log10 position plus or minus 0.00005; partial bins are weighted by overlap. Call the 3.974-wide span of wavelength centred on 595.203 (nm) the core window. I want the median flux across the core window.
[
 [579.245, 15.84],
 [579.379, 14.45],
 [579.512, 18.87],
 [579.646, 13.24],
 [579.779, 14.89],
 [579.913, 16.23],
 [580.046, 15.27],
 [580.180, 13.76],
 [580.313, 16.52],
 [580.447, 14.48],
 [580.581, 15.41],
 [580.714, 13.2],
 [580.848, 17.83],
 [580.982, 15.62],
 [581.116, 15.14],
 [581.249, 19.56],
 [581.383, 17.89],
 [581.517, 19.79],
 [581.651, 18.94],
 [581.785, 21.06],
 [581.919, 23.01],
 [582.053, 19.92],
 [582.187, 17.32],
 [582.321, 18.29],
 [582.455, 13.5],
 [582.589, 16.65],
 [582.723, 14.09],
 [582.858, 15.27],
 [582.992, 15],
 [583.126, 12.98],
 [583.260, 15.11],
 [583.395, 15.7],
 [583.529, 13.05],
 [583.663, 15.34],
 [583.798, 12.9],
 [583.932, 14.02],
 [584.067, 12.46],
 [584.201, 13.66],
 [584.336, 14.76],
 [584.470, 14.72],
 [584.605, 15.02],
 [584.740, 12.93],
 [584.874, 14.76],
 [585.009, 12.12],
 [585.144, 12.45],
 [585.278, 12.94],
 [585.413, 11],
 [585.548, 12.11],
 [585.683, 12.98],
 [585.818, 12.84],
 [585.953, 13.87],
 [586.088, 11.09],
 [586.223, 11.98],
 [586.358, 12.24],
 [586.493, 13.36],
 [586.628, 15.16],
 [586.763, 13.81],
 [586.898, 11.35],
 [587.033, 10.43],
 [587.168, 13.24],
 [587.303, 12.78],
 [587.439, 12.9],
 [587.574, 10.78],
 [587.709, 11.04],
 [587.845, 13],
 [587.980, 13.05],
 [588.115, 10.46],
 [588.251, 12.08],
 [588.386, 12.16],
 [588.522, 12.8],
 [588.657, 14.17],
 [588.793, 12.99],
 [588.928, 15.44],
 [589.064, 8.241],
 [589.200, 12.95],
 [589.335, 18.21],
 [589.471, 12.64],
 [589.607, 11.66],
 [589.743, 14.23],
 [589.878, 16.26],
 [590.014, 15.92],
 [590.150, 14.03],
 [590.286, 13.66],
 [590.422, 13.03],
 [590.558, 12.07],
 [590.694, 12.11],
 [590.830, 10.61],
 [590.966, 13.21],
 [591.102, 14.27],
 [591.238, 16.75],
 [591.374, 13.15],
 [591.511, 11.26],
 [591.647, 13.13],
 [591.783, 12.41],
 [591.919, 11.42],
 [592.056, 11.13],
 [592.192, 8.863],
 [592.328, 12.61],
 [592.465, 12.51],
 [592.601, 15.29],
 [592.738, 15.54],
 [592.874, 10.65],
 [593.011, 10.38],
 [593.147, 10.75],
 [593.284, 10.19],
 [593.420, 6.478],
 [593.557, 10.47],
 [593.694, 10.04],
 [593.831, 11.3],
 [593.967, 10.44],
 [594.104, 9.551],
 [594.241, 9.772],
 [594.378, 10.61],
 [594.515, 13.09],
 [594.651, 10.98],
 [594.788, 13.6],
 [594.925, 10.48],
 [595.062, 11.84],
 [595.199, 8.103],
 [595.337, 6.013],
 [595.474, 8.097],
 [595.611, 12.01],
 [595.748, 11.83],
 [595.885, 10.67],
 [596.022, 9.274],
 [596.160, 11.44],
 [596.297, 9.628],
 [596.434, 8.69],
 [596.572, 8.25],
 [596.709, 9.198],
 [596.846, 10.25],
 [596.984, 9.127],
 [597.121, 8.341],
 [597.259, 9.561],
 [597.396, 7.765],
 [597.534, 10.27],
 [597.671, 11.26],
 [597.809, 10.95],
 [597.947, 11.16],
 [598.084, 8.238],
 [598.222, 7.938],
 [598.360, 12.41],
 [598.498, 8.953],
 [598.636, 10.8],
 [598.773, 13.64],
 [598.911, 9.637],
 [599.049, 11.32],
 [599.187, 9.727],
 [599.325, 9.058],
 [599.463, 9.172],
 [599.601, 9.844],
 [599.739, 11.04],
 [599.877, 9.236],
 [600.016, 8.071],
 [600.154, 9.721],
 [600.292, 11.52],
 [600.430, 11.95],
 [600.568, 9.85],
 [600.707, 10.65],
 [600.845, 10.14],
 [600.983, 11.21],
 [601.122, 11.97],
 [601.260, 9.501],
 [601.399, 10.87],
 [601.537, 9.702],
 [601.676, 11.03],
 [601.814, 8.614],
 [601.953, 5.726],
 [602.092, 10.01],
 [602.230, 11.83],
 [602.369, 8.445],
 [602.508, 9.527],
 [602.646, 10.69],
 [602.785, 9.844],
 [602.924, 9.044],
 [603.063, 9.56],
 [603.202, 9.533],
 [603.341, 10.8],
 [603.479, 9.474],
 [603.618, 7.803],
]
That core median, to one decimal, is 10.2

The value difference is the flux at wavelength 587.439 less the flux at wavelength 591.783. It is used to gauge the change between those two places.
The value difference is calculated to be 0.5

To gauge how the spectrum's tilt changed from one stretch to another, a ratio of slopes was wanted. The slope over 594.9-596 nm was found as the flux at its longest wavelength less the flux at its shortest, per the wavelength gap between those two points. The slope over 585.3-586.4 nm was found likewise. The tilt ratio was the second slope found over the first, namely 6.6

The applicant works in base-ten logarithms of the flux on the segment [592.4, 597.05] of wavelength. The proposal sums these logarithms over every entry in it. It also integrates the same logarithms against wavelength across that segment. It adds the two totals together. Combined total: 39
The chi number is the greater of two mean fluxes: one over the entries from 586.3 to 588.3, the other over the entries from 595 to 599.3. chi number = 12.4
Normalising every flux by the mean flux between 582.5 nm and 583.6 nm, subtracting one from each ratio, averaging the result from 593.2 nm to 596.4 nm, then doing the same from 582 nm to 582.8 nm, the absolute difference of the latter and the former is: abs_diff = 0.43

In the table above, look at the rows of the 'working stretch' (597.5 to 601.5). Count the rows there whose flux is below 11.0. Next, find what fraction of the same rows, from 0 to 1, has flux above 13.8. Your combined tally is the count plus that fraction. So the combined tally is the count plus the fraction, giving 19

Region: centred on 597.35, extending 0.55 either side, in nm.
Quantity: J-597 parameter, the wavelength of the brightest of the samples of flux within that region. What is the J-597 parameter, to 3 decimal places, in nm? 597.671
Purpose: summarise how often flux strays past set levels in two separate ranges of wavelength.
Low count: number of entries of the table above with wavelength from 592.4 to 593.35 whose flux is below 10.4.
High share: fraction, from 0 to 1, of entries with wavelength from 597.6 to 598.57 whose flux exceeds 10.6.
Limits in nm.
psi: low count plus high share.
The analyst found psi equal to 2.6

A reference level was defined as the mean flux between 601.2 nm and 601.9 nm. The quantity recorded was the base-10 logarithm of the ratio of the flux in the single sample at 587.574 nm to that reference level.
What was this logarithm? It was 0.04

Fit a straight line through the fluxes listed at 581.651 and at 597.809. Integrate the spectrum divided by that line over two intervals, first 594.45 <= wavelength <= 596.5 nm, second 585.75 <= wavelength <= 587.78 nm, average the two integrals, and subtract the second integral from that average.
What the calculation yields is 0.11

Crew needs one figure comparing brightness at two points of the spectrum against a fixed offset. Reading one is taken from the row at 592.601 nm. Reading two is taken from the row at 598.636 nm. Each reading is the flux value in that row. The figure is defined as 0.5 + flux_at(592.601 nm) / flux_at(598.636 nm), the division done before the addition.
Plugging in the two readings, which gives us 1.92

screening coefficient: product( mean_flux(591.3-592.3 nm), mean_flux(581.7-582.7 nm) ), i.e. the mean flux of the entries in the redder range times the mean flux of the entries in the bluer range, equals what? 215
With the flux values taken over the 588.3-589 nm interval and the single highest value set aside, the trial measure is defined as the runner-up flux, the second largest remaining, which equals 14.17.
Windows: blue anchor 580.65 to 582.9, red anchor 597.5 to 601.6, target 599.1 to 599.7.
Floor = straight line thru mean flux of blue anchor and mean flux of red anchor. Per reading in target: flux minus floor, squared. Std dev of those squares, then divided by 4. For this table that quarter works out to 0.2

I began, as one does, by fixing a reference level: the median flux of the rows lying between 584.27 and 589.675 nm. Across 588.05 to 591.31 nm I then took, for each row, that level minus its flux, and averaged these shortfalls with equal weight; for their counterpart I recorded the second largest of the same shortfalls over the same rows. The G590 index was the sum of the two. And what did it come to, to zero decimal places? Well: 2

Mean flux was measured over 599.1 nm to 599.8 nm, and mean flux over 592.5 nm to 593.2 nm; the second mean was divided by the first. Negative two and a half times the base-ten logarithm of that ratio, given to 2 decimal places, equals -0.27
